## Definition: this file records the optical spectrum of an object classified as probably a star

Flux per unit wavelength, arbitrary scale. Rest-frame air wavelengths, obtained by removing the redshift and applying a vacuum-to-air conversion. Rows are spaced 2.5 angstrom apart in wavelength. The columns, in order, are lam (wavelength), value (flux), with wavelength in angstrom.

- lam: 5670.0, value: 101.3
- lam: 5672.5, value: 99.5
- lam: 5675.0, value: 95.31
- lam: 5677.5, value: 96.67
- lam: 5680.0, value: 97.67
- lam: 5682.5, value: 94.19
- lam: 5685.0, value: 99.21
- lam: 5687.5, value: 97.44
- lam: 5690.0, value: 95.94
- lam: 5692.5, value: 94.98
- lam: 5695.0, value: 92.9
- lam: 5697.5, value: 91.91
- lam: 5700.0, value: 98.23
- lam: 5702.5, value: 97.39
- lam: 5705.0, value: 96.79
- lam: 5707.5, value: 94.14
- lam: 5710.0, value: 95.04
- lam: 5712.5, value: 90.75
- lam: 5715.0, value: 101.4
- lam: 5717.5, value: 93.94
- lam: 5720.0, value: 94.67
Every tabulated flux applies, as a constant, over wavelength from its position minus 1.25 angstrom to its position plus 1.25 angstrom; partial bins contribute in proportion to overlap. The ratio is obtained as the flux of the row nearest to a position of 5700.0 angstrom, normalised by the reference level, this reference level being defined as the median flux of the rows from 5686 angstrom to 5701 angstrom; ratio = 1.029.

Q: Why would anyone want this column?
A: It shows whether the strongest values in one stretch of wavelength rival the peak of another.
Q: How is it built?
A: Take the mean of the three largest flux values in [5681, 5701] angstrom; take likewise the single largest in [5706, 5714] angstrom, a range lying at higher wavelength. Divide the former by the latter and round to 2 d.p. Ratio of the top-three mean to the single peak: 1.03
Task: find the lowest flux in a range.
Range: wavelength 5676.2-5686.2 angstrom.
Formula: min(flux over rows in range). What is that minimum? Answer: 94.19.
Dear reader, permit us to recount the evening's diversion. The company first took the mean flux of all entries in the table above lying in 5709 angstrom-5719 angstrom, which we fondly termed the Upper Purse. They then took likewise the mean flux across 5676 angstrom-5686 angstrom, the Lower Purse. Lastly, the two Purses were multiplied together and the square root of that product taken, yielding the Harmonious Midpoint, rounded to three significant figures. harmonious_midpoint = 96.1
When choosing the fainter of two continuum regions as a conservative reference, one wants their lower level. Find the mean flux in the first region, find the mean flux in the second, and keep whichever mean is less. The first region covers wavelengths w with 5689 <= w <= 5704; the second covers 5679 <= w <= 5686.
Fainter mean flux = 95.2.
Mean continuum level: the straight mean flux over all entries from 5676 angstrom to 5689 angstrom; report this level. 97.0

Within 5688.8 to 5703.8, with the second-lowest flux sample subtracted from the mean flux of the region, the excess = 2.3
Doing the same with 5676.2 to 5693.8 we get 1.6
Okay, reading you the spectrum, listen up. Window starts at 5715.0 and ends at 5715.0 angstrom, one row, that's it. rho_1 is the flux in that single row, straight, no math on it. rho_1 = 101.4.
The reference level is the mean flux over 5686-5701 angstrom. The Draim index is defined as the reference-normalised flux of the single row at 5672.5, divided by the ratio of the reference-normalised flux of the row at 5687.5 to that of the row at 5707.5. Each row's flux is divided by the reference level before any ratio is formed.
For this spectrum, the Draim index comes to 1.01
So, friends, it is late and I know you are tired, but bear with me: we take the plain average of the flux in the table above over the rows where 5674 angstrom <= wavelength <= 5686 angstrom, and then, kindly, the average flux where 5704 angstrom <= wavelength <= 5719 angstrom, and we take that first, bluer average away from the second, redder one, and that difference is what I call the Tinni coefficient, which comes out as -1.3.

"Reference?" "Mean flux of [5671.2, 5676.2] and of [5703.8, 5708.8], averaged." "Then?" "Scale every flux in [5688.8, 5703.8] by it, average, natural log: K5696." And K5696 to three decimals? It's -0.013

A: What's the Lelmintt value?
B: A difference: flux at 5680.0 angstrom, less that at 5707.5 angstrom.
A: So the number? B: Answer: 4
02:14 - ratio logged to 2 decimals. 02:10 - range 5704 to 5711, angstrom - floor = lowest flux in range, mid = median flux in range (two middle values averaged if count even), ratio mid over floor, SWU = 1.01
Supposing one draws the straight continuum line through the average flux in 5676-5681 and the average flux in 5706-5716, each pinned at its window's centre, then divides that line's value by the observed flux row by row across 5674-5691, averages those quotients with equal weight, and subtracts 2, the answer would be -1.00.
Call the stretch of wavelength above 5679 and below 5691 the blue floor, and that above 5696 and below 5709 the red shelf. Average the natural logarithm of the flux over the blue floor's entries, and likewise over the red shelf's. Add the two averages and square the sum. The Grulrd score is 83.4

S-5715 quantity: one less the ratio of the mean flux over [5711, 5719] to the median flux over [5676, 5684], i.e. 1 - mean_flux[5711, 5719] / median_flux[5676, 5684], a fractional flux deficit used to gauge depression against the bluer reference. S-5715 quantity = 0.014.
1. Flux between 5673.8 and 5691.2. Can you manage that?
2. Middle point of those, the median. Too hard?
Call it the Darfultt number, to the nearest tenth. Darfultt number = 96.7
